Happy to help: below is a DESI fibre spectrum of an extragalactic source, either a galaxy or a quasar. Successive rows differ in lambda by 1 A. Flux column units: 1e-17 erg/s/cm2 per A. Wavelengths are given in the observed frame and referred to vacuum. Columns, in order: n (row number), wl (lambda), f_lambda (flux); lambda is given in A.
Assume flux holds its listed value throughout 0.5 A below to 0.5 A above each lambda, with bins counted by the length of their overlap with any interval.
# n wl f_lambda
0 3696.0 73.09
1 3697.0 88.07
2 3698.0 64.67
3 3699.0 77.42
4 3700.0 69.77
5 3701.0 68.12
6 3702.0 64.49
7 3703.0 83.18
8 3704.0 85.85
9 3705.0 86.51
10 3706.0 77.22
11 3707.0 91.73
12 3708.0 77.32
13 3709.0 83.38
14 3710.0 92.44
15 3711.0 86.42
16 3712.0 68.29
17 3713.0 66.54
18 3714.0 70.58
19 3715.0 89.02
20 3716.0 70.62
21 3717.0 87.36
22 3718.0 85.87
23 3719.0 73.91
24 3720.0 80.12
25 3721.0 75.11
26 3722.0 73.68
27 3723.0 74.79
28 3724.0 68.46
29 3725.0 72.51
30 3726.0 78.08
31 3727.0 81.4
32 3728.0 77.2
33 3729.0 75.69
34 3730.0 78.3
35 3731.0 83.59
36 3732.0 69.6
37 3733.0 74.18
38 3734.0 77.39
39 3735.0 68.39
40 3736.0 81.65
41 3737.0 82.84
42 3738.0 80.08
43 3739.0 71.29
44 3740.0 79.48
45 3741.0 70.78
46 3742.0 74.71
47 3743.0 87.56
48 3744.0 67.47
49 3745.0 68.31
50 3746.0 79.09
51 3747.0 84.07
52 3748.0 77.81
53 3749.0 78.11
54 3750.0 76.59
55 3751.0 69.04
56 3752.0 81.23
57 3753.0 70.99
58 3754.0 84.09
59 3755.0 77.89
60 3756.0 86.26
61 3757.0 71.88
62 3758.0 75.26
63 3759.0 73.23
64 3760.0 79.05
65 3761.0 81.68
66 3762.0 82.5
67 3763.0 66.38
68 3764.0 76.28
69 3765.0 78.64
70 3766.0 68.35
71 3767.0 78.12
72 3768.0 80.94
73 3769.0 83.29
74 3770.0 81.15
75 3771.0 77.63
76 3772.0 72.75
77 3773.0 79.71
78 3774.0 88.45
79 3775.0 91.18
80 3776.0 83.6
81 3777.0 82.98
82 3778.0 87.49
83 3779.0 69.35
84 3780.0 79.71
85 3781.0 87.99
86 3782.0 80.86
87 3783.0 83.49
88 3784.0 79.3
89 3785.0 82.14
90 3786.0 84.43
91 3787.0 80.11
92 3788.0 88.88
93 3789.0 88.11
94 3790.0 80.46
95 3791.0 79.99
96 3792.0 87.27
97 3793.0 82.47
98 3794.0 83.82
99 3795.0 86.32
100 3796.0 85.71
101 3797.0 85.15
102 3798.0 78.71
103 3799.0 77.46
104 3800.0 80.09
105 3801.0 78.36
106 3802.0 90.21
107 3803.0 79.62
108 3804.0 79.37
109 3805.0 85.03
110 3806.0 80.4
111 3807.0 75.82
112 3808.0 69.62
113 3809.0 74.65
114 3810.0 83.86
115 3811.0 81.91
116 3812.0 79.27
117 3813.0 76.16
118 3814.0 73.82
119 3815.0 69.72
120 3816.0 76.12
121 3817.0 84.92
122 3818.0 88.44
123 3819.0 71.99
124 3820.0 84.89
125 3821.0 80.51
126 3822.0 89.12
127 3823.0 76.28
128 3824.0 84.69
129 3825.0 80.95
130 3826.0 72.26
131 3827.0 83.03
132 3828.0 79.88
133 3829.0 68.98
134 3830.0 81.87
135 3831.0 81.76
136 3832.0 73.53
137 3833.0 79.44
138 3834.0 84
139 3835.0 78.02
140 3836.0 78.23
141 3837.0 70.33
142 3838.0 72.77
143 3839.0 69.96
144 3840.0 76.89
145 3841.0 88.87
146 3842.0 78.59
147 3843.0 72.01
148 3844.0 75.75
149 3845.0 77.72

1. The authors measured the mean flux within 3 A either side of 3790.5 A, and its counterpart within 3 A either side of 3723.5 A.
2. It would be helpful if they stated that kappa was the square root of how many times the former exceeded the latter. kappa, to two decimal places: 1.07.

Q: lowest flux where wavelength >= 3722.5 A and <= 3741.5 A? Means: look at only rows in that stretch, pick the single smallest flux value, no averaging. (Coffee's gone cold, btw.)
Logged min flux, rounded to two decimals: 68.39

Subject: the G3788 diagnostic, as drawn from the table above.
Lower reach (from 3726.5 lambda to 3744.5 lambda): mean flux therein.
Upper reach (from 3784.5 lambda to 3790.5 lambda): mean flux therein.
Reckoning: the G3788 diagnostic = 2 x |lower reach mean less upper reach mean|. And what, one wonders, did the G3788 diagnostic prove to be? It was 15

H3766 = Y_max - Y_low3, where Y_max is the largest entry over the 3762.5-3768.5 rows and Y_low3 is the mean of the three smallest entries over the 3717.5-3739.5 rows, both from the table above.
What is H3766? 12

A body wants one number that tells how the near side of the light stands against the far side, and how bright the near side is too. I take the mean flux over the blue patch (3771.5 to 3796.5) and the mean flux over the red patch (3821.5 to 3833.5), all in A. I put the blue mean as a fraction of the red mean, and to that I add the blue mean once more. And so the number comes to 84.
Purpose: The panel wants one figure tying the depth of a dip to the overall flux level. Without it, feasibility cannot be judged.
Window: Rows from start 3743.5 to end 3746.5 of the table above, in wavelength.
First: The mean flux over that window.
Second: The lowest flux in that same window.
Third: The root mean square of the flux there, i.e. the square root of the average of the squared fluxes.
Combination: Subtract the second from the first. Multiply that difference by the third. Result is 298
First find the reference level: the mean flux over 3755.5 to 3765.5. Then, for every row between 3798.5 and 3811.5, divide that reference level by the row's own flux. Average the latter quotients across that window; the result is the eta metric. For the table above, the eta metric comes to 0.97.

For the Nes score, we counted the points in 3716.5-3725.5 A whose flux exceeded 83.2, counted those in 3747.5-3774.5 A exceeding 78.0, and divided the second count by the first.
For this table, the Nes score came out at 7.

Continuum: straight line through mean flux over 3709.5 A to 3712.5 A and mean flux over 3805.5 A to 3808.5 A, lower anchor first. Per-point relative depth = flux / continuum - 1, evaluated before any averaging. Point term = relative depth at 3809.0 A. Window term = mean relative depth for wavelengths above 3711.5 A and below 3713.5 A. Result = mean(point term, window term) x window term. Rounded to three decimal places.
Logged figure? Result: 0.017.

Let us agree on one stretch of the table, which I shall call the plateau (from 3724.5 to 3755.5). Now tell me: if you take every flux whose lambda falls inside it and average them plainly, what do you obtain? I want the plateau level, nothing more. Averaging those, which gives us 76.8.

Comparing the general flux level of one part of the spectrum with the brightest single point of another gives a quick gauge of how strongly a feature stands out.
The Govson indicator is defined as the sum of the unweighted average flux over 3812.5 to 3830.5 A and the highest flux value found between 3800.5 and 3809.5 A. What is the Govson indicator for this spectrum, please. 169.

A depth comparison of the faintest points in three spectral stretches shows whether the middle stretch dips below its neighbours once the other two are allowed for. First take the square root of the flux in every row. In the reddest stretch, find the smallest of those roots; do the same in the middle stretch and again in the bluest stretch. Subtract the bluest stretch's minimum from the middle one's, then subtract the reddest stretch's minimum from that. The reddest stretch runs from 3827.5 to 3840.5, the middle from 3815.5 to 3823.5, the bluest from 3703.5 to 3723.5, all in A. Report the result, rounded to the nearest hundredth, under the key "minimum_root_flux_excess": -7.98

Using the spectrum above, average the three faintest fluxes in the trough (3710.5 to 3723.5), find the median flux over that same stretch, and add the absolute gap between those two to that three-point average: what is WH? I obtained 75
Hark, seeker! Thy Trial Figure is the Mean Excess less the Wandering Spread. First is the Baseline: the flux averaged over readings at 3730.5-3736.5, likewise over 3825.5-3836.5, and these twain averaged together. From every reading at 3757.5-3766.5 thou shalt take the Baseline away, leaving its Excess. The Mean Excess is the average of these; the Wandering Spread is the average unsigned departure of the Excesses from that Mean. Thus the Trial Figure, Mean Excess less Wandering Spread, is -5.7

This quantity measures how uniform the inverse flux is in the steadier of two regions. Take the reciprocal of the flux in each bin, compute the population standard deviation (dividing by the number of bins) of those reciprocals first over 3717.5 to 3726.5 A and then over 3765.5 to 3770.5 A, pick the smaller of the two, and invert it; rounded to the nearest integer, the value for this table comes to 1257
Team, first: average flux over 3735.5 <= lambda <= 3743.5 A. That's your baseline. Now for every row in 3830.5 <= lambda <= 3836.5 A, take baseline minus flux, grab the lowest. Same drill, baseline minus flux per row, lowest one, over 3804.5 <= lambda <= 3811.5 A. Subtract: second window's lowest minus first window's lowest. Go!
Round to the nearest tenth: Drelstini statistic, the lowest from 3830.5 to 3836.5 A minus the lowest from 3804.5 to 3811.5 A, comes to 1.0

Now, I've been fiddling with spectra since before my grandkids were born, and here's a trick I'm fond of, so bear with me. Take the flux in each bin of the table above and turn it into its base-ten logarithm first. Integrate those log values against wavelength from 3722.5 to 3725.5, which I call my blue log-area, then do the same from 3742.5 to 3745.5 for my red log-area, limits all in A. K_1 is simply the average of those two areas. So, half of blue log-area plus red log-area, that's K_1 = 5.59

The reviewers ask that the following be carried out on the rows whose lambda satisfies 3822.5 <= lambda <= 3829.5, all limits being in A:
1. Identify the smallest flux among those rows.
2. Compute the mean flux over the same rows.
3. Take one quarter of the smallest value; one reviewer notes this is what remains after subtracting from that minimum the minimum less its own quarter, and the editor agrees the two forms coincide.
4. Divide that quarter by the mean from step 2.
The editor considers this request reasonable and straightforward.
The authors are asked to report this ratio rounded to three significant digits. 0.221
